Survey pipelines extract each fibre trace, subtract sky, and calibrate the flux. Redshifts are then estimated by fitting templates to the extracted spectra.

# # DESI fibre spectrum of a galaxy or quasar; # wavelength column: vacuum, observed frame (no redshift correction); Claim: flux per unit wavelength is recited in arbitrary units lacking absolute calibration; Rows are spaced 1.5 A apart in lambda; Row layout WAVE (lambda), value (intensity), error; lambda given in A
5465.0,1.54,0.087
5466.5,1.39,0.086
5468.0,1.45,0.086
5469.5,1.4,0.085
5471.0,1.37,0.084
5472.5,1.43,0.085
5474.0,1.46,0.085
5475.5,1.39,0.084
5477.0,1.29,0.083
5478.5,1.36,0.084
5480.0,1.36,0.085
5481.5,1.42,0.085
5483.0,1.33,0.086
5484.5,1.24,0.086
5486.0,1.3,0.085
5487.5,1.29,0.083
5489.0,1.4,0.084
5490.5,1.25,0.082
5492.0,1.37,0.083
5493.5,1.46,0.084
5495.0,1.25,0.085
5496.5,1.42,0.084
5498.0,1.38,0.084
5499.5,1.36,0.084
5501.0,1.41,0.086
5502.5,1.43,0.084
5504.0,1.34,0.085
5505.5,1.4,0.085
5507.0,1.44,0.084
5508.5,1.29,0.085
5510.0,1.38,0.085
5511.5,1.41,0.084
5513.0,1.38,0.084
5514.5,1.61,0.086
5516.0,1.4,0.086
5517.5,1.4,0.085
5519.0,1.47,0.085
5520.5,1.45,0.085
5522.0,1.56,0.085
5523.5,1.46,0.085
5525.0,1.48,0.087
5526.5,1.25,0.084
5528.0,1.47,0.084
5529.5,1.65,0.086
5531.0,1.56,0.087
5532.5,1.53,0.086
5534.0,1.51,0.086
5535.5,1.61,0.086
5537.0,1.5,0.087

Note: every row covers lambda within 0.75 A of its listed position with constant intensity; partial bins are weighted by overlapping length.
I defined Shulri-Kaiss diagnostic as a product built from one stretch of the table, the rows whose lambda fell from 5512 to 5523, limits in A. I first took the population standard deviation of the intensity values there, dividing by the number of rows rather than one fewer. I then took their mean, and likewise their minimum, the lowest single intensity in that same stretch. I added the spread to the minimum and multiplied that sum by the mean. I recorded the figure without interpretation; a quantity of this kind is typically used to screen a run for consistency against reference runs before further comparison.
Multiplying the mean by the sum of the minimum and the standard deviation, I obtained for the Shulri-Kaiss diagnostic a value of 2.14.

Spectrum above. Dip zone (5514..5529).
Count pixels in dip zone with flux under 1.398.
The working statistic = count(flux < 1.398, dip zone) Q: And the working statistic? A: 1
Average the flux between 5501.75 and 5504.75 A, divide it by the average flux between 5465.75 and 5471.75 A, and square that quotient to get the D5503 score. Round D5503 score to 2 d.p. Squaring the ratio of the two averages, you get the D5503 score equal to 0.98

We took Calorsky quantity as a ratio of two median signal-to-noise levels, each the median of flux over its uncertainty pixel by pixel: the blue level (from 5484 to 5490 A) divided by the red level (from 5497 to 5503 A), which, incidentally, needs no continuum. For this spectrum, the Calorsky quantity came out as 0.94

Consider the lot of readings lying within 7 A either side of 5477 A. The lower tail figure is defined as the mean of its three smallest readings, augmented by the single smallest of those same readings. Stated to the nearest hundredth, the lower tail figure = 2.62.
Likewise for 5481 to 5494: 2.50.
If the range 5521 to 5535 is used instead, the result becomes 2.64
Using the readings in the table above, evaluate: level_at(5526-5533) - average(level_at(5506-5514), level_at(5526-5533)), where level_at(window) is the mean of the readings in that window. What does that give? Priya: 0.056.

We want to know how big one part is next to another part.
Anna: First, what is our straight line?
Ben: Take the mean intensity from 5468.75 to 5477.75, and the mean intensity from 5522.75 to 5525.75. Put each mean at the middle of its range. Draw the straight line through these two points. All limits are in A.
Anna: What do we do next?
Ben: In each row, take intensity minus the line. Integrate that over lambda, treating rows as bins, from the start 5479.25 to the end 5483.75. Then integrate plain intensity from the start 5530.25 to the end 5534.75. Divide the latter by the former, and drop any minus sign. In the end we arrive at 47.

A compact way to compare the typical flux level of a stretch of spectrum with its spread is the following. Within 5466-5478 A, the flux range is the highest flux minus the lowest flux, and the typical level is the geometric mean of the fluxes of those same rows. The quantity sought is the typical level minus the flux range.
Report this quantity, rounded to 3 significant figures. 1.23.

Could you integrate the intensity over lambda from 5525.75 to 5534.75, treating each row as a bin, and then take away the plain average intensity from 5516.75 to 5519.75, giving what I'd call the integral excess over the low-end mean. 12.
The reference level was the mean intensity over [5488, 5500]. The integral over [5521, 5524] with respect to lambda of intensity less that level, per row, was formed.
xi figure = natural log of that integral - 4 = -4.8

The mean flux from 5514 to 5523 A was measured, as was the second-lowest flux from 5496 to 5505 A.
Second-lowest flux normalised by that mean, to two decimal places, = 0.92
